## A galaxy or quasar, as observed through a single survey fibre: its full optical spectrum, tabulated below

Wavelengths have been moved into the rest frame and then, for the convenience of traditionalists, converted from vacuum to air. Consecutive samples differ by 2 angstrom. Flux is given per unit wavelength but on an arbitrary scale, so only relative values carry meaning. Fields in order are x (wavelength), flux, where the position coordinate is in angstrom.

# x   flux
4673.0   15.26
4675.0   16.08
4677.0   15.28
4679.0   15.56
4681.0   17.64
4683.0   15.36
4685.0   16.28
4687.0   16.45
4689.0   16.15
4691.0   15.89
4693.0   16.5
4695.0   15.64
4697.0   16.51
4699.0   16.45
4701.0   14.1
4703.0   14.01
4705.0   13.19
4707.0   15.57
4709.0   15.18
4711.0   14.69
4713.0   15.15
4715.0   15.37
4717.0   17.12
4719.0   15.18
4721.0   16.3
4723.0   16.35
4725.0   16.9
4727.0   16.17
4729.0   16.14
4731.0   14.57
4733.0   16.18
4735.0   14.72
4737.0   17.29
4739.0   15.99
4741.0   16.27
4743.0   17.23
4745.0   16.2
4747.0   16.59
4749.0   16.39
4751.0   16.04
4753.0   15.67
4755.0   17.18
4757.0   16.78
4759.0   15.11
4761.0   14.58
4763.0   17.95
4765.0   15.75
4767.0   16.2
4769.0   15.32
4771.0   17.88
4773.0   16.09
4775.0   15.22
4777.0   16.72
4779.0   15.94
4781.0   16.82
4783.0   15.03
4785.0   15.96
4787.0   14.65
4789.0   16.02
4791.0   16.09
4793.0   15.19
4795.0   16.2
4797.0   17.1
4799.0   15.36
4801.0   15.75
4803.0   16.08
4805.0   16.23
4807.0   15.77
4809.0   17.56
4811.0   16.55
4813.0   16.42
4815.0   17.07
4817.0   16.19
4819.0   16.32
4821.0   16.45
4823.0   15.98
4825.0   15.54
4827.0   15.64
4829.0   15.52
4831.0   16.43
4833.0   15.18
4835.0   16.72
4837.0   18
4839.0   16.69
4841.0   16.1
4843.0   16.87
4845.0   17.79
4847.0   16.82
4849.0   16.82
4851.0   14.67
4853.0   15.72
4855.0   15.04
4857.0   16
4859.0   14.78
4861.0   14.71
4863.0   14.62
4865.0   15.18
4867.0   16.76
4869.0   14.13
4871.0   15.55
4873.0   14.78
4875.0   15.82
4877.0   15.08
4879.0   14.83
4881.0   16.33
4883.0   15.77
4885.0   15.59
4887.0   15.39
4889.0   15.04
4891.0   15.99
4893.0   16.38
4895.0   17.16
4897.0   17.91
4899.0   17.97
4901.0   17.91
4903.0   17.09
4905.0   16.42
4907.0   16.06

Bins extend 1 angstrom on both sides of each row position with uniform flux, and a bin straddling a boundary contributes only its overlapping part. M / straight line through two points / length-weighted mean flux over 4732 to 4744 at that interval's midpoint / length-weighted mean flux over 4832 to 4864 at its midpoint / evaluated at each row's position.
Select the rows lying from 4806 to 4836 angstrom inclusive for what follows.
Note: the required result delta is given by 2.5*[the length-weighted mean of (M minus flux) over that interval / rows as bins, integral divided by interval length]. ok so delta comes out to -0.3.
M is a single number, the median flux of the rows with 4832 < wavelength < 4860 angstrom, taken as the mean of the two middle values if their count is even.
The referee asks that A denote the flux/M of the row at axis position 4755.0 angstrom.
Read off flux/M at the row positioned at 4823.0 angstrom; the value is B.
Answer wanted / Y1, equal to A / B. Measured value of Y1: 1.08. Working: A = 1.048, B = 0.97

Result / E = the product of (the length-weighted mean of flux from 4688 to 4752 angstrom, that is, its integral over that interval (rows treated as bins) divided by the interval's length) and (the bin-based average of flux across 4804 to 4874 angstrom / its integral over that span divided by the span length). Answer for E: 253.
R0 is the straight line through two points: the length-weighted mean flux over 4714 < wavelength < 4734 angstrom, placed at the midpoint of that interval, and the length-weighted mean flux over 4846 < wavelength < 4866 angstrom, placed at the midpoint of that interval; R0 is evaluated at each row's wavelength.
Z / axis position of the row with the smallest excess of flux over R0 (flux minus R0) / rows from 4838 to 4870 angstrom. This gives 4869.0 angstrom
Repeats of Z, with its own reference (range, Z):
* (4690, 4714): 4705.0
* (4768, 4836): 4787.0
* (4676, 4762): 4705.0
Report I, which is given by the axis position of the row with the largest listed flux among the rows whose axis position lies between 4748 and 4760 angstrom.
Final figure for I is 4755.0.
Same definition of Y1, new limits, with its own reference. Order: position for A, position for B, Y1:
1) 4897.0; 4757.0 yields 1.07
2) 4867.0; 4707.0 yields 1.08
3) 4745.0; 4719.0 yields 1.07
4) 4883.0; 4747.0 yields 0.95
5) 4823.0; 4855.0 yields 1.06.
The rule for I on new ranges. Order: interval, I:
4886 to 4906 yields 4899.0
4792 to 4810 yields 4809.0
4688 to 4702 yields 4697.0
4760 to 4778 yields 4763.0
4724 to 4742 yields 4737.0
